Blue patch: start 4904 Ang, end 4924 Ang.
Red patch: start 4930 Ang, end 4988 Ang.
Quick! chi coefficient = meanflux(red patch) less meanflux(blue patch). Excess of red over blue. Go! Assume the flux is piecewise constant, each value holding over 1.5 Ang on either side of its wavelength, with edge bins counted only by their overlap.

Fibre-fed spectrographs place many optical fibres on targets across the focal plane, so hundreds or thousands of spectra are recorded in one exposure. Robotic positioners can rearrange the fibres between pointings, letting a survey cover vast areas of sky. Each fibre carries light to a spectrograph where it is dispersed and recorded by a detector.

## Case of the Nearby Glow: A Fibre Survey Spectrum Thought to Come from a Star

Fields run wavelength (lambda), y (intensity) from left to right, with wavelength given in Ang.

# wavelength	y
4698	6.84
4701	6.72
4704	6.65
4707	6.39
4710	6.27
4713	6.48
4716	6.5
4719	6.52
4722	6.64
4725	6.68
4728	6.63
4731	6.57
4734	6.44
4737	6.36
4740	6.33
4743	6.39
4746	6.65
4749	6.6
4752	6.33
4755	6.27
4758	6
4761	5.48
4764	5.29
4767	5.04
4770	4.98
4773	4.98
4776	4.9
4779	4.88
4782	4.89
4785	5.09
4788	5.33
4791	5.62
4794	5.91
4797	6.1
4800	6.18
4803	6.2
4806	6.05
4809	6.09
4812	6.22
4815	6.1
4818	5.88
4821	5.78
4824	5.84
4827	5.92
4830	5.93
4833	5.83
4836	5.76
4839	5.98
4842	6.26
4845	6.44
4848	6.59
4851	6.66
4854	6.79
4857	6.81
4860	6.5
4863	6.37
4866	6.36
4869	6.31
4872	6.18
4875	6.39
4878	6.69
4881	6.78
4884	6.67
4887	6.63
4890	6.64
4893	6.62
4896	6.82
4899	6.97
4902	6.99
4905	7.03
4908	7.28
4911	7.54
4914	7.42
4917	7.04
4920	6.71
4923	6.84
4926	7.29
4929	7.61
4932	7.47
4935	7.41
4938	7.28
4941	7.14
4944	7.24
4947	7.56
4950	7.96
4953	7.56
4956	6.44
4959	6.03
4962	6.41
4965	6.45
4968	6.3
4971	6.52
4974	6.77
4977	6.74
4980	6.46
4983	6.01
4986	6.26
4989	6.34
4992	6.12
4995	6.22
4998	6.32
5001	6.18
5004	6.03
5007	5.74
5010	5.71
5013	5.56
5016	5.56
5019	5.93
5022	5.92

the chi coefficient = -0.3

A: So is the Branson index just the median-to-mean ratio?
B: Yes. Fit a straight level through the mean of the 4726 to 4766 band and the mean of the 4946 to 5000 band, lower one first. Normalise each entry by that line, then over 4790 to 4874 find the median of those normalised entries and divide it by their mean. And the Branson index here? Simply 0.995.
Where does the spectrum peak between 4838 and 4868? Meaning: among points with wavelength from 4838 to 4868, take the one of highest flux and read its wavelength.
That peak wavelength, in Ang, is 4857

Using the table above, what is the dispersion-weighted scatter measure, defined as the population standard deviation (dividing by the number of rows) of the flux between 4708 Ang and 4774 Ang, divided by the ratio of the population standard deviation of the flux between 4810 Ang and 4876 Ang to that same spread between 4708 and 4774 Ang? 1.0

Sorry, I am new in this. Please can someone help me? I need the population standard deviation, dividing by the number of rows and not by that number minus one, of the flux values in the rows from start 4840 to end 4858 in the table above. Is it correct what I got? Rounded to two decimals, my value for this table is 0.19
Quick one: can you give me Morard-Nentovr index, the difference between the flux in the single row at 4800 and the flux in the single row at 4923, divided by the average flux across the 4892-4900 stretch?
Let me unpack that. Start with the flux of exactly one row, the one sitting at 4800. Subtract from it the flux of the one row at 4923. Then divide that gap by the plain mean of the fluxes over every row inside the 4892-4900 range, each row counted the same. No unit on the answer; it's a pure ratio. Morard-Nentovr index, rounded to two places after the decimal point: -0.10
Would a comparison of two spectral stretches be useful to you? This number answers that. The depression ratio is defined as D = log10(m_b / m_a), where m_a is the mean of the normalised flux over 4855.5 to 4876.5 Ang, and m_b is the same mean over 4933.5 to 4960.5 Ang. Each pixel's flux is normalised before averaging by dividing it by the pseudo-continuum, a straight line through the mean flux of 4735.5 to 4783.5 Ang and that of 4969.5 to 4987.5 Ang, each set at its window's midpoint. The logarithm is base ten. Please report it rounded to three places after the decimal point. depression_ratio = 0.029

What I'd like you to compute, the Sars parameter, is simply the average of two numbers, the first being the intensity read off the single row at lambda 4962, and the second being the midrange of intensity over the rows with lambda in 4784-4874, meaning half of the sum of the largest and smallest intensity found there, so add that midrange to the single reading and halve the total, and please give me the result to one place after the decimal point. 6.2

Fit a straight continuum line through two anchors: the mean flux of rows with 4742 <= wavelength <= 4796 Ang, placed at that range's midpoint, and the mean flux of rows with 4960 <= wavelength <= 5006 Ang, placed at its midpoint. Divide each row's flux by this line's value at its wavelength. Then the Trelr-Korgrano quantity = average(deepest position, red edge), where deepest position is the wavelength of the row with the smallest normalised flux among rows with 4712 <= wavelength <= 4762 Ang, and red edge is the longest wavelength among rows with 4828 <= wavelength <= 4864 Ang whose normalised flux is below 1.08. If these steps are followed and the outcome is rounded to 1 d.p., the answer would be 4812.0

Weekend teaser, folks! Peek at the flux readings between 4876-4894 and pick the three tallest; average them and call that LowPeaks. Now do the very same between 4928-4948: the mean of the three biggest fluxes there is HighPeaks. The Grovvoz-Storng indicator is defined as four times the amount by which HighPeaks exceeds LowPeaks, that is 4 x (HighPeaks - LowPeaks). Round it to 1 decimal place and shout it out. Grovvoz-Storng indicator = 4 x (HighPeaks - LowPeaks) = 3.3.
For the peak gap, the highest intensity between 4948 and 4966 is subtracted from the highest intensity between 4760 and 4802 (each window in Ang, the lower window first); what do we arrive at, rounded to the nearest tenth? -1.8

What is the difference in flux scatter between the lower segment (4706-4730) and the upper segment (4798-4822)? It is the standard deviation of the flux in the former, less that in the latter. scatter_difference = -0.02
